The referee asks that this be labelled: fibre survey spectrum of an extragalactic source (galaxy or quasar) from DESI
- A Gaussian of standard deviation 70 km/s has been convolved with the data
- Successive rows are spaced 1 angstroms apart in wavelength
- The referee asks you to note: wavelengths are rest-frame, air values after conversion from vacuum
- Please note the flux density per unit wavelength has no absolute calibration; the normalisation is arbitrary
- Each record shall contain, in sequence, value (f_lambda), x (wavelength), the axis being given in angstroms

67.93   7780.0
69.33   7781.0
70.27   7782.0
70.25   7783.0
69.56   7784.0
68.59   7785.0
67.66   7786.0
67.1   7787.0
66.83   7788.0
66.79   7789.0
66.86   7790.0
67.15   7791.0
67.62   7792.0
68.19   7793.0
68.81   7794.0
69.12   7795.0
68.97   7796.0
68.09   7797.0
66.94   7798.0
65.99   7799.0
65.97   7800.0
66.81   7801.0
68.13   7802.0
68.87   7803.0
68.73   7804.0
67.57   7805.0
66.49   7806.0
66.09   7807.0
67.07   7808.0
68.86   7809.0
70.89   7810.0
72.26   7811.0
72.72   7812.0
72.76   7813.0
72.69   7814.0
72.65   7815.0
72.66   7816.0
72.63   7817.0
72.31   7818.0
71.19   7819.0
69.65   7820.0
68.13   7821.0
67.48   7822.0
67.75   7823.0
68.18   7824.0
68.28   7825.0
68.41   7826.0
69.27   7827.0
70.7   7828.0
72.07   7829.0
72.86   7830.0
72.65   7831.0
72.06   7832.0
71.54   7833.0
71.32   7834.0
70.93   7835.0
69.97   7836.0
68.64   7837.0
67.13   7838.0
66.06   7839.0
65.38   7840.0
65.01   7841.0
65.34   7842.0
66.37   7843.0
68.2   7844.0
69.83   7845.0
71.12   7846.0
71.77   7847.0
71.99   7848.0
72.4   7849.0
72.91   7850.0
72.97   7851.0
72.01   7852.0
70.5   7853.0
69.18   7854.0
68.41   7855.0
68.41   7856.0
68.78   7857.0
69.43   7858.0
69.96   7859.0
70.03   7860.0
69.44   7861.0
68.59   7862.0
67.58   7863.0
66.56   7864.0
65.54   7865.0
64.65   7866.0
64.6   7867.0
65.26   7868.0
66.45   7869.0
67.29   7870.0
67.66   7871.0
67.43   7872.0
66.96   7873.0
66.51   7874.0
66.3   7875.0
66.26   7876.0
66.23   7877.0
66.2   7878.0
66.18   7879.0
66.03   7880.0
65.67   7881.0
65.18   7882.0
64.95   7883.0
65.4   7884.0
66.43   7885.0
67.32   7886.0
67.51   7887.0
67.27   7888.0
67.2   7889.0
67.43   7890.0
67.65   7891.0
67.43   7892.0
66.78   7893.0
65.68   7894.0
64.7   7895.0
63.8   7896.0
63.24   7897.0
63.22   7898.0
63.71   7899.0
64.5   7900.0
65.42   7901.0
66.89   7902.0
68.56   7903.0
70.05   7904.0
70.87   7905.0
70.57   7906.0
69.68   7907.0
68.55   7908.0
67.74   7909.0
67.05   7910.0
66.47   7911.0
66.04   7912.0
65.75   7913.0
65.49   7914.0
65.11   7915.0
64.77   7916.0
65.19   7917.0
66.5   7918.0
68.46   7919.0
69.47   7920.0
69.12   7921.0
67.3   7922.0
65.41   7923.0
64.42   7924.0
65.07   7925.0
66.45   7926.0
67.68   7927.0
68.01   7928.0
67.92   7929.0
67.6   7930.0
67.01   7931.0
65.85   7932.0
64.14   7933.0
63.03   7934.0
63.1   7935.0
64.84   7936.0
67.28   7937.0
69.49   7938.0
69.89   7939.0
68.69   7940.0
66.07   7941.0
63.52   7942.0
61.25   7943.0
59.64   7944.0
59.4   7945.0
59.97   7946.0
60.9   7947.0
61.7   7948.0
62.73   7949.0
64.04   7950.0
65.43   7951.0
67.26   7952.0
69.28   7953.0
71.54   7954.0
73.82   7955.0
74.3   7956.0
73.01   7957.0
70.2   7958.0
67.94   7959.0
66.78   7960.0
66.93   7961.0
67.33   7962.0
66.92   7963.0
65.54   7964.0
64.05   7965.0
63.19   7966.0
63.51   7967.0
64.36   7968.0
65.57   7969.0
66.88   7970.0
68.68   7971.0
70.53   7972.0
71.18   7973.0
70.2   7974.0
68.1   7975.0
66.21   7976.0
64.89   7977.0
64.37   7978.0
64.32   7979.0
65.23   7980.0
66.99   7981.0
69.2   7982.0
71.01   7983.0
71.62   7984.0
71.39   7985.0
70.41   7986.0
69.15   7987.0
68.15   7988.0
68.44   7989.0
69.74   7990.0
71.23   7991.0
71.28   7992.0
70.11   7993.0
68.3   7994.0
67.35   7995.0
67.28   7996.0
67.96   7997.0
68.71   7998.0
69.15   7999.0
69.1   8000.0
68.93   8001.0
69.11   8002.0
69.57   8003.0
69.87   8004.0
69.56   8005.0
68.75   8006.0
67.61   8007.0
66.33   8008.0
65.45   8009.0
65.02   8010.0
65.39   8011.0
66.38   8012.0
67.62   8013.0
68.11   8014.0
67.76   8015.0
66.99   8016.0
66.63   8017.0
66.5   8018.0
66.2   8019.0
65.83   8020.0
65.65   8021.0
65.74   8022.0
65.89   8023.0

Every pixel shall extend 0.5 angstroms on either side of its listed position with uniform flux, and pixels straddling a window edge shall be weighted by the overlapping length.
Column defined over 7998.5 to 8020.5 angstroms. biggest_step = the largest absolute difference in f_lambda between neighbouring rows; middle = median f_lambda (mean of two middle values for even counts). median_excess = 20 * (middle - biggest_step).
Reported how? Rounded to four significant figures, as 1327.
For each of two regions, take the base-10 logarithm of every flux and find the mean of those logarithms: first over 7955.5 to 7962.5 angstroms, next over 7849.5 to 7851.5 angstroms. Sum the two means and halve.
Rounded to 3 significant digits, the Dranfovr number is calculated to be 1.85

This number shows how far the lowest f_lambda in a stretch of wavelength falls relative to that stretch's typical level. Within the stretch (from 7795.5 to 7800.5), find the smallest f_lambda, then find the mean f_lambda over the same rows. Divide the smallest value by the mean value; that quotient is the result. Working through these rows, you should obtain 0.9818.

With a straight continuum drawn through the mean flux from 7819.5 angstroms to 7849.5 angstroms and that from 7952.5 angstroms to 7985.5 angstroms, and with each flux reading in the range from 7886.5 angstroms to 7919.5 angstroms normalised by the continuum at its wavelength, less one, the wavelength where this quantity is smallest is 7898.0 angstroms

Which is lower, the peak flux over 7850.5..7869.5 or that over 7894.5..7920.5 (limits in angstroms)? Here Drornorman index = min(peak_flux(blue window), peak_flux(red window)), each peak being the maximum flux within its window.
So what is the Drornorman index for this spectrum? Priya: 70.9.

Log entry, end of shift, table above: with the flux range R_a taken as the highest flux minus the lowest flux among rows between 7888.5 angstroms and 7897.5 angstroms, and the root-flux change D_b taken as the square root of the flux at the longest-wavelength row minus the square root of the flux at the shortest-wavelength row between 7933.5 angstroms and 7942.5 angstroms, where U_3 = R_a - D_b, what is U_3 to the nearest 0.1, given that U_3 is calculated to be 4.4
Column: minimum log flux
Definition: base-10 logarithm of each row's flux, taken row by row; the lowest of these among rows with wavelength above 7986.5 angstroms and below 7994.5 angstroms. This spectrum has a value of 1.83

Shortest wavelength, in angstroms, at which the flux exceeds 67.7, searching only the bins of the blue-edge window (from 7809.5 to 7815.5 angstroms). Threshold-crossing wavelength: 7810.0 angstroms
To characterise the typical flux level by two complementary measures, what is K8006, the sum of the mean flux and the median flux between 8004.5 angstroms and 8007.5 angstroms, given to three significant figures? 137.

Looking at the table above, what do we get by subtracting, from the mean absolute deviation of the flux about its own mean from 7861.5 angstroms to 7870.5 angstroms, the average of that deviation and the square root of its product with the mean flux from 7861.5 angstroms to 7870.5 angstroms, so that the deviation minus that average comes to -3.8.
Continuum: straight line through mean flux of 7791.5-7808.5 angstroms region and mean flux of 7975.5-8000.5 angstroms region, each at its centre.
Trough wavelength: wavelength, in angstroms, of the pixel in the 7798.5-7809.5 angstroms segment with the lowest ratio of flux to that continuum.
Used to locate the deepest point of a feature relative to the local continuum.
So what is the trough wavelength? 7800.0 angstroms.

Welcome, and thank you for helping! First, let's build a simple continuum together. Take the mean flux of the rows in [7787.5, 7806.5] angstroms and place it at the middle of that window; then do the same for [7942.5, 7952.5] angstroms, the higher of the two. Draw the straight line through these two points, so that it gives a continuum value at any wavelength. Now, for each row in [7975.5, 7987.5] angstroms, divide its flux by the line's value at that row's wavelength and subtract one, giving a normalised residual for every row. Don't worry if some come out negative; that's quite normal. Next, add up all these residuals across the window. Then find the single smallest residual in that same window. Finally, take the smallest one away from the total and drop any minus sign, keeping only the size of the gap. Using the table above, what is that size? 1.3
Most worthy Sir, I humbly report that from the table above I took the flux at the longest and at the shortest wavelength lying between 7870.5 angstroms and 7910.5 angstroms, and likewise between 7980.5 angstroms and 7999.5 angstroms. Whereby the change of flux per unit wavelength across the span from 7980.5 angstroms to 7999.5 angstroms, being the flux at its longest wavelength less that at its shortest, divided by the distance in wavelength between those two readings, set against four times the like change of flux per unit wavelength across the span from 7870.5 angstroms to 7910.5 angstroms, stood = -1.9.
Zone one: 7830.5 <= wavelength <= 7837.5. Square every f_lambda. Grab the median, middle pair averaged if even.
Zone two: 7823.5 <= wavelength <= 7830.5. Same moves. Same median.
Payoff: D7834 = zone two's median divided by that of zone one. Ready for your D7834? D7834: 0.94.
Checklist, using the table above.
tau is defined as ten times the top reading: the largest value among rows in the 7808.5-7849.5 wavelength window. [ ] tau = 729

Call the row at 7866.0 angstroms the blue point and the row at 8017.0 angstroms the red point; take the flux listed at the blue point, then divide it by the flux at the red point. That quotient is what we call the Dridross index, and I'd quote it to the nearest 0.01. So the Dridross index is 0.97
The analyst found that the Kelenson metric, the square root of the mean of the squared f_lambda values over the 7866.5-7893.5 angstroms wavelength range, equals 66.5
